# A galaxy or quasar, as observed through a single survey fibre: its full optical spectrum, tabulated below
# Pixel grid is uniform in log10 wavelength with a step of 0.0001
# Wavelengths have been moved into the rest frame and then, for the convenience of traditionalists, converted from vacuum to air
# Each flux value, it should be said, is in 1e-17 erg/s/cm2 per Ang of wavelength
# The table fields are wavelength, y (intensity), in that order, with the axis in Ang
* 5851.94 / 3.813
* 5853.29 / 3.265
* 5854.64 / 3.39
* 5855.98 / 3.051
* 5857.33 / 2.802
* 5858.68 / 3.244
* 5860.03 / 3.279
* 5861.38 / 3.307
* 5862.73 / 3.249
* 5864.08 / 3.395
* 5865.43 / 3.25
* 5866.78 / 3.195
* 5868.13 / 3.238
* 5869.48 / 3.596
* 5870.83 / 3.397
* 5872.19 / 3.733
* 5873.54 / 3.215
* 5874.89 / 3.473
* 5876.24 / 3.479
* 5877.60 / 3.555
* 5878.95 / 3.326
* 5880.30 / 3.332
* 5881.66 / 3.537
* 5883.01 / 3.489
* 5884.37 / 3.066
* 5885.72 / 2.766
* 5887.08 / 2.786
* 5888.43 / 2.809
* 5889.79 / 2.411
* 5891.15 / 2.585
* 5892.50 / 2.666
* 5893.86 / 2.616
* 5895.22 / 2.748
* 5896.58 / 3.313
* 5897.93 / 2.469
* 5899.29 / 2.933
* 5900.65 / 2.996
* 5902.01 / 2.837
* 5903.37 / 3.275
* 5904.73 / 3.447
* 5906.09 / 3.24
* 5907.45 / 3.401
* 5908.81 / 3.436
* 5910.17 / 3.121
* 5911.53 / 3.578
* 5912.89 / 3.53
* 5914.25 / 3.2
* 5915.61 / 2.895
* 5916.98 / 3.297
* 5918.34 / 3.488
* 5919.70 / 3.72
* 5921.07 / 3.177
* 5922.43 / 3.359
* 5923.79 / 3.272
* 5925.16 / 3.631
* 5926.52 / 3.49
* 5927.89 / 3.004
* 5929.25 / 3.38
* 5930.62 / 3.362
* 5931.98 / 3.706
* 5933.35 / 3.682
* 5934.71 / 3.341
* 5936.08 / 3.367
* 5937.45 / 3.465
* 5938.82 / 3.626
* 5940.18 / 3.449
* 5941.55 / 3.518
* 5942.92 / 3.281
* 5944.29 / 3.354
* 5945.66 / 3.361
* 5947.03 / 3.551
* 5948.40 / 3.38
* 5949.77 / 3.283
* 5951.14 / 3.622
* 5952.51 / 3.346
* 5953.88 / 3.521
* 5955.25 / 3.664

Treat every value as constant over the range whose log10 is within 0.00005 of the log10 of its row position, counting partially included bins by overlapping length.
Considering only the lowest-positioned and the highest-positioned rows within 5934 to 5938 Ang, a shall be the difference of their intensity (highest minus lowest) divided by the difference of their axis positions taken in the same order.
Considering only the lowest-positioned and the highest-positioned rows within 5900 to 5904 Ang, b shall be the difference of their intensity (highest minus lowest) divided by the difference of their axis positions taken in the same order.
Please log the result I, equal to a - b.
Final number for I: -0.06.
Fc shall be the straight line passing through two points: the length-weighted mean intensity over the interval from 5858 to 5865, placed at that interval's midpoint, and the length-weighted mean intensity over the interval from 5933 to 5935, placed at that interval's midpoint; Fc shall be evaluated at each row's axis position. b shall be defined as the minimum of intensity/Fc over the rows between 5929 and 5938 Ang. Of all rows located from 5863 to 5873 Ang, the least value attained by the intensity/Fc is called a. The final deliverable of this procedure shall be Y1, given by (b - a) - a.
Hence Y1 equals -0.98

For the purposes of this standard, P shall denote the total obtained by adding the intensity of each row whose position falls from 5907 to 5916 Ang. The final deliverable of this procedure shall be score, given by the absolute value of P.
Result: 23.2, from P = 23.2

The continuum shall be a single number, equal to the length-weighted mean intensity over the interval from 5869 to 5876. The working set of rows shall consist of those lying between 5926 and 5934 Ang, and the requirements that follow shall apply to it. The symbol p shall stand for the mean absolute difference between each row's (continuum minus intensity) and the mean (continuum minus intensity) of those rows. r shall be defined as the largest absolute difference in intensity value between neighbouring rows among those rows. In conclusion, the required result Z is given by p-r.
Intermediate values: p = 0.19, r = 0.49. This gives -0.297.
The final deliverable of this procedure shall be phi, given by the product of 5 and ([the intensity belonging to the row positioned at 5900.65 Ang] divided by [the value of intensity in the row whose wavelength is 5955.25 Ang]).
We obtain 4.1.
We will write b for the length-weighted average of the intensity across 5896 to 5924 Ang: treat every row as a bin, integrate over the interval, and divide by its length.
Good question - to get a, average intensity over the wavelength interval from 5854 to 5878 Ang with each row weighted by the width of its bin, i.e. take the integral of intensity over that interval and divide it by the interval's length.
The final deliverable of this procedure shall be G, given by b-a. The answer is -0.09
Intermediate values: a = 3.323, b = 3.24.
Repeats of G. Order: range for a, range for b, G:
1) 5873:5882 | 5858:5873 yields -0.06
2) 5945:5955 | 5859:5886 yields -0.10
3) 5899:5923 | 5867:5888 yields 0.05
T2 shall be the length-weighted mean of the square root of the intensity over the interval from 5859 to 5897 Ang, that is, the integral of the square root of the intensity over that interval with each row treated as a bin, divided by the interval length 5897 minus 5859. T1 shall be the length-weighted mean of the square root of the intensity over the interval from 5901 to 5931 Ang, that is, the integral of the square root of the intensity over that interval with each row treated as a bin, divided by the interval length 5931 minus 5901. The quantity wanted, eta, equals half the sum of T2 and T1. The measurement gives 1.80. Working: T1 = 1.82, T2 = 1.78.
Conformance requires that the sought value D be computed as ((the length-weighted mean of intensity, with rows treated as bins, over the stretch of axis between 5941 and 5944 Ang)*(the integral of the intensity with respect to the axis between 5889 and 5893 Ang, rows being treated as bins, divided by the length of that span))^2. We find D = 75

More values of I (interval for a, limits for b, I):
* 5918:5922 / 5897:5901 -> -0.31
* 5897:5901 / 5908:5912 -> 0.14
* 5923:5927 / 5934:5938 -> 0.03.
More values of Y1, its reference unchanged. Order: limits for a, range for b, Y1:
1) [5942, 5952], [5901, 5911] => -1.01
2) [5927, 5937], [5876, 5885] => -0.80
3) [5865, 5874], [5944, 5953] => -1.01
